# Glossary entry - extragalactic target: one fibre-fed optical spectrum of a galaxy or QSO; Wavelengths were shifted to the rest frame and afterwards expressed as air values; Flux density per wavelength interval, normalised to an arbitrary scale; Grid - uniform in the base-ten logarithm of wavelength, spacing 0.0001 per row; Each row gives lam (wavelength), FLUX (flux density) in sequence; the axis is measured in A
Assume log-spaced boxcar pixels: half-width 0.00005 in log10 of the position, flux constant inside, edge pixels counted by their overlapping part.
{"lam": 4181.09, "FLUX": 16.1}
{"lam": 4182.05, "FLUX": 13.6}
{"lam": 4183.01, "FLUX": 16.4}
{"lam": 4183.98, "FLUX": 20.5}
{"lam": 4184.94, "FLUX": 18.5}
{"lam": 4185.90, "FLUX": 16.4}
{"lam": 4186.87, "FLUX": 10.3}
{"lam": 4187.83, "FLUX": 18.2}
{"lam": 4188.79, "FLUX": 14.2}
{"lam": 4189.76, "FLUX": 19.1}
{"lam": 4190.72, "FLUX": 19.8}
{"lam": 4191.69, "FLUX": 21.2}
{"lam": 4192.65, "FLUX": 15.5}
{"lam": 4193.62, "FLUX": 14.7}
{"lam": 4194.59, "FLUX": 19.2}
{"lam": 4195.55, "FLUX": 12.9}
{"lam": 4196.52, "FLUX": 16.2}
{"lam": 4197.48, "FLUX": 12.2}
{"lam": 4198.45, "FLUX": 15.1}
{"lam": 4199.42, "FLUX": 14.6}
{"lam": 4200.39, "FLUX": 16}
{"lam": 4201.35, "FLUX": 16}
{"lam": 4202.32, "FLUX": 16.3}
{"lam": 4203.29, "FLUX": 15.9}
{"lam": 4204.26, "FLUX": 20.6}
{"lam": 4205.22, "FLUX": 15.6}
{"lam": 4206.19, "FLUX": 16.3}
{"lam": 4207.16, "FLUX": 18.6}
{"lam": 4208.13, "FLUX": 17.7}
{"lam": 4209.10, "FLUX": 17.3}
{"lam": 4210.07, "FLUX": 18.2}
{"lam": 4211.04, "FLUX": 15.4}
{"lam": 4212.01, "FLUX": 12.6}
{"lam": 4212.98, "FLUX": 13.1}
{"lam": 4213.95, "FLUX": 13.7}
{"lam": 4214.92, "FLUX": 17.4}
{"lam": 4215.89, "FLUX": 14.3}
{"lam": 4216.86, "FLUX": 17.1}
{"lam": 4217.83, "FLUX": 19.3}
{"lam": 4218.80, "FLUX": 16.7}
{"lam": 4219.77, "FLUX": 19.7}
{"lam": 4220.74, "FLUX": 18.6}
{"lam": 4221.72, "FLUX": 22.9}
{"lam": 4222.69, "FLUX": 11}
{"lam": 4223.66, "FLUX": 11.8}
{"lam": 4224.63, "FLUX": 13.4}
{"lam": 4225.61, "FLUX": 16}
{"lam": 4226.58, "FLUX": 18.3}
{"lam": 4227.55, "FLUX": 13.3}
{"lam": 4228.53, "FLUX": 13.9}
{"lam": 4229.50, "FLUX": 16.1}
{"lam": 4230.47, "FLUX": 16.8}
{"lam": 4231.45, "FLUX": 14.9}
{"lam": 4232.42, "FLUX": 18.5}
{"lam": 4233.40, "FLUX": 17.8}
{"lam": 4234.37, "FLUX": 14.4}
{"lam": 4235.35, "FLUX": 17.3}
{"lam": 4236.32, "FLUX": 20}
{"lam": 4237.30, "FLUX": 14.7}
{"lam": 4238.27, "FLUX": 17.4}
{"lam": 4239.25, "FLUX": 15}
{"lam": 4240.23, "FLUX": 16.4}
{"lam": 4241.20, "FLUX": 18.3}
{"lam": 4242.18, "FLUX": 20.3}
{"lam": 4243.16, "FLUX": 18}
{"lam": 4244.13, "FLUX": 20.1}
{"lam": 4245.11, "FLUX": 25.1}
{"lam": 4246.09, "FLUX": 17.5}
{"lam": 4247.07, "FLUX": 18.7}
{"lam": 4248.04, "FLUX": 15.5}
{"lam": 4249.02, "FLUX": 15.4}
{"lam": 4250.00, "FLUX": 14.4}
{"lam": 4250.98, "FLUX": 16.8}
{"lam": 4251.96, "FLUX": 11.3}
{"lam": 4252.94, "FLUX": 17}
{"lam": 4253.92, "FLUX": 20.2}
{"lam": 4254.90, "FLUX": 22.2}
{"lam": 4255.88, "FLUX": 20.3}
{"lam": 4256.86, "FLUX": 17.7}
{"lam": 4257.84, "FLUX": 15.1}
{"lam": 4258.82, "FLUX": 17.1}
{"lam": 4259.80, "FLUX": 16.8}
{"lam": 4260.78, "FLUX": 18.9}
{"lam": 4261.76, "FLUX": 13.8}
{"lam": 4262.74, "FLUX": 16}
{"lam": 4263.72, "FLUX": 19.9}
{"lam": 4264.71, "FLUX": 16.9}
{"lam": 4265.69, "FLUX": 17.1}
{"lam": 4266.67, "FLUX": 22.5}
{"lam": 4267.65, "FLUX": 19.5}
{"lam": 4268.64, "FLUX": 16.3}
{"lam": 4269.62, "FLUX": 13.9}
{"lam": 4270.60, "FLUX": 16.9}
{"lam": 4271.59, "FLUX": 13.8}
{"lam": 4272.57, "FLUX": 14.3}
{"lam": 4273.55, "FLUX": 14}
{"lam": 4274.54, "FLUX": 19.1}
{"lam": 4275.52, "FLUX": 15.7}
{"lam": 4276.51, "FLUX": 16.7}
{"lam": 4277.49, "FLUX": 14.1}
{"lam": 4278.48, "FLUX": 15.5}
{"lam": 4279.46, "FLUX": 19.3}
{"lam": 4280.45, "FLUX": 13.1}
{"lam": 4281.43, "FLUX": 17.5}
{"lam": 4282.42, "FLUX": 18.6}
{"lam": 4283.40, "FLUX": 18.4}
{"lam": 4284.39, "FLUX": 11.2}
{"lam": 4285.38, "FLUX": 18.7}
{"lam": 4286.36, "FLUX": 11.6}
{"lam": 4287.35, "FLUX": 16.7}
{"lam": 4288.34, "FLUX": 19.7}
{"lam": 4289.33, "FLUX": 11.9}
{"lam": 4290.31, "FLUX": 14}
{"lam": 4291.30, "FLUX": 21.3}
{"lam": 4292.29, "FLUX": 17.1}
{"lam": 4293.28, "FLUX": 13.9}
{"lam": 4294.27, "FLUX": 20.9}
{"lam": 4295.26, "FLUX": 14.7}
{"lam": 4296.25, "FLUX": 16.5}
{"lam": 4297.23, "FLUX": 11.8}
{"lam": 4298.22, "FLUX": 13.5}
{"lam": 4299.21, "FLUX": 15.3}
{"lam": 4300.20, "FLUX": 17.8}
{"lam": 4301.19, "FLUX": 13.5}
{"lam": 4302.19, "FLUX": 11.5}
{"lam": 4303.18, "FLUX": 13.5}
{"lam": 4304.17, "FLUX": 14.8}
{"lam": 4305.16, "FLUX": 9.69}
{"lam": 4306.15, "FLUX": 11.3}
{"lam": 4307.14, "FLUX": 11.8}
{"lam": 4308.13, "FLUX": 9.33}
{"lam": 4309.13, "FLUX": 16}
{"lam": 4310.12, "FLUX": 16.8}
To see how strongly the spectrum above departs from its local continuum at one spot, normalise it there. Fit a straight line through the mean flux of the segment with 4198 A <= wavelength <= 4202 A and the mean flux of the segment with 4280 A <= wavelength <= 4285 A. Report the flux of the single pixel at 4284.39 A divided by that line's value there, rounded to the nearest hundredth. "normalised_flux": 0.71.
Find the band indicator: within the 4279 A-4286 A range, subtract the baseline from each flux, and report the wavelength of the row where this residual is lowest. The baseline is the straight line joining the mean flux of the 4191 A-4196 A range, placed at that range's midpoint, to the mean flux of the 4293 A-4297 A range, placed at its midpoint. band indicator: 4284.39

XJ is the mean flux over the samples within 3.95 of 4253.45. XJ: 17.5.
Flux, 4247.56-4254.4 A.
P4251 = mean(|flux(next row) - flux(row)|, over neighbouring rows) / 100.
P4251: 0.030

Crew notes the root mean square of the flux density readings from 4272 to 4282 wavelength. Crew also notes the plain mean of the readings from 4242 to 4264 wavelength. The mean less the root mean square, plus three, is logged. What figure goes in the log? 5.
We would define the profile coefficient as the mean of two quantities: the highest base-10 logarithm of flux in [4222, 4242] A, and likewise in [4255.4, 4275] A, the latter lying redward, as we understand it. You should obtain 1.33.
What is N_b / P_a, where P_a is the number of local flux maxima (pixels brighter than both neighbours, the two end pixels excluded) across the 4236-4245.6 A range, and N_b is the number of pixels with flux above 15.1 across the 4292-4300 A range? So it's 2.00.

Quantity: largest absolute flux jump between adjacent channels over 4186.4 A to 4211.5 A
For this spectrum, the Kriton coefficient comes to 7.9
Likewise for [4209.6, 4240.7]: 11.9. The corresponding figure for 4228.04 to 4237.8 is 5.3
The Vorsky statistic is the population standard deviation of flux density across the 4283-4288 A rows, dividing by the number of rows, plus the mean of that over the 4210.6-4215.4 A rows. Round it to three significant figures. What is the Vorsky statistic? 17.7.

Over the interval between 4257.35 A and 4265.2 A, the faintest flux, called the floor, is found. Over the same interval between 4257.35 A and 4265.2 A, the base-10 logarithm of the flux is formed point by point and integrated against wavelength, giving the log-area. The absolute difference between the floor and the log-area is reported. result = 4.2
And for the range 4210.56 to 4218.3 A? 3.4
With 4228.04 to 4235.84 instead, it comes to 4.5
